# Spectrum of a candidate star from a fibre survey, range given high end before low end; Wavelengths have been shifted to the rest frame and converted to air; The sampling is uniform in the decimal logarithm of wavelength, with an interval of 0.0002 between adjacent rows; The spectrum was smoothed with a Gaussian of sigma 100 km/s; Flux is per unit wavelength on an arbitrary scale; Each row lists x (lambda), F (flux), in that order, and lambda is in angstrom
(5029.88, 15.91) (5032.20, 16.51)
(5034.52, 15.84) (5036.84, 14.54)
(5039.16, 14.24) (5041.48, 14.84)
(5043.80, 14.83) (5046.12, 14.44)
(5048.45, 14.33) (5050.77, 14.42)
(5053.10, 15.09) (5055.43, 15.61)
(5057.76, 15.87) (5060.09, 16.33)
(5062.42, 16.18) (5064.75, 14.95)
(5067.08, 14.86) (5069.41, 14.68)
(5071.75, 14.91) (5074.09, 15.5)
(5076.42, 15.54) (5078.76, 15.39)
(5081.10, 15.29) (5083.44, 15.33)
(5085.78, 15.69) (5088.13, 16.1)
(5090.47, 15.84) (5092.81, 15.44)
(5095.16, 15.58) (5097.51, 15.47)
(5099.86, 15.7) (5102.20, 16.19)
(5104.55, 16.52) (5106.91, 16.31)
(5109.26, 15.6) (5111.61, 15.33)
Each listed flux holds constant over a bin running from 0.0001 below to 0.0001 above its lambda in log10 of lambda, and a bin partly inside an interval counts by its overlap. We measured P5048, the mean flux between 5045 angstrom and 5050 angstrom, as 14.4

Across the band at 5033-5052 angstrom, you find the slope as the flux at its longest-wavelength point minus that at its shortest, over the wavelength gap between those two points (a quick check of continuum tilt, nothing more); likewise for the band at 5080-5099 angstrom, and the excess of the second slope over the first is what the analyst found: 0.10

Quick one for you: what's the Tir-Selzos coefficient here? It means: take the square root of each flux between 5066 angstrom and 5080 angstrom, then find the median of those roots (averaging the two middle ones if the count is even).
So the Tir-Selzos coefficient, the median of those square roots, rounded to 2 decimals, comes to 3.89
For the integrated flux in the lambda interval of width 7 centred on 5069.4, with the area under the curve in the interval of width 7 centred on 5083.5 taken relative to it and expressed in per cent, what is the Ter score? 104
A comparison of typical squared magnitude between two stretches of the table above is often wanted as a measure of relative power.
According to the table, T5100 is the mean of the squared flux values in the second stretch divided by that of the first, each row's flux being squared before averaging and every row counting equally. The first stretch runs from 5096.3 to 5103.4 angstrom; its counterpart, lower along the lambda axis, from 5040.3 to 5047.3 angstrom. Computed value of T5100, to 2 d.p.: 0.87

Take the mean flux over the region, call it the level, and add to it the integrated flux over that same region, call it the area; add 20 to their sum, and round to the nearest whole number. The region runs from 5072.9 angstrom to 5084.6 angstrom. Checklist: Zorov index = 216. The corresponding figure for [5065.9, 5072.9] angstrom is 139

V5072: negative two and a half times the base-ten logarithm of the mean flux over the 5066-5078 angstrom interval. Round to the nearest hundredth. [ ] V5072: -2.95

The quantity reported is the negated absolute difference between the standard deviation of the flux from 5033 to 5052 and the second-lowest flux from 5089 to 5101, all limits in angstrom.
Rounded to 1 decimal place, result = -15.0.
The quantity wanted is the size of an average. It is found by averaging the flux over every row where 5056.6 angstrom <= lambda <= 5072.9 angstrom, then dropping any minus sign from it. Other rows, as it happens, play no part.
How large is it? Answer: 15.4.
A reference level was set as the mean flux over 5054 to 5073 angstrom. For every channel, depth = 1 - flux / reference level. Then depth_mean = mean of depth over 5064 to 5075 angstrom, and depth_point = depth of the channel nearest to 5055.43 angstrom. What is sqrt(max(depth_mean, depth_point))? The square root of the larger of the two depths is 0.170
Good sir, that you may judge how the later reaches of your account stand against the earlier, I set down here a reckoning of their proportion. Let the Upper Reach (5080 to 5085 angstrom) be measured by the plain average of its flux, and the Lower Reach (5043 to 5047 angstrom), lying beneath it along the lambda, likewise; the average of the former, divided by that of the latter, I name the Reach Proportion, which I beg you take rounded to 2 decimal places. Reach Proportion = 1.05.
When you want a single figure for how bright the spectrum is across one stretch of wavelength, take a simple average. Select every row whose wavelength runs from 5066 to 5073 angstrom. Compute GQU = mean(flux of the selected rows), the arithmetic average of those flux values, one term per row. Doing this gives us 14.8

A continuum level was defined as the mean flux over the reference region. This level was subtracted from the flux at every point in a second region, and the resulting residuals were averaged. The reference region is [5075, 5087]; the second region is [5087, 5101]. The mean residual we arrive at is 0.24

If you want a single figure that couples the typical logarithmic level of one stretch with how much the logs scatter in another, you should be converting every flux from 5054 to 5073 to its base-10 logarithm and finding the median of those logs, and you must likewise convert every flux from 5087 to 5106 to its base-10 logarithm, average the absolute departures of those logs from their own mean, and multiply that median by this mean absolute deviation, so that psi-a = 0.0100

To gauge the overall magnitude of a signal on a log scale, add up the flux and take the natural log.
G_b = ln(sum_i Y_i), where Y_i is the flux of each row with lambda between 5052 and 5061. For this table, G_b 4.14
